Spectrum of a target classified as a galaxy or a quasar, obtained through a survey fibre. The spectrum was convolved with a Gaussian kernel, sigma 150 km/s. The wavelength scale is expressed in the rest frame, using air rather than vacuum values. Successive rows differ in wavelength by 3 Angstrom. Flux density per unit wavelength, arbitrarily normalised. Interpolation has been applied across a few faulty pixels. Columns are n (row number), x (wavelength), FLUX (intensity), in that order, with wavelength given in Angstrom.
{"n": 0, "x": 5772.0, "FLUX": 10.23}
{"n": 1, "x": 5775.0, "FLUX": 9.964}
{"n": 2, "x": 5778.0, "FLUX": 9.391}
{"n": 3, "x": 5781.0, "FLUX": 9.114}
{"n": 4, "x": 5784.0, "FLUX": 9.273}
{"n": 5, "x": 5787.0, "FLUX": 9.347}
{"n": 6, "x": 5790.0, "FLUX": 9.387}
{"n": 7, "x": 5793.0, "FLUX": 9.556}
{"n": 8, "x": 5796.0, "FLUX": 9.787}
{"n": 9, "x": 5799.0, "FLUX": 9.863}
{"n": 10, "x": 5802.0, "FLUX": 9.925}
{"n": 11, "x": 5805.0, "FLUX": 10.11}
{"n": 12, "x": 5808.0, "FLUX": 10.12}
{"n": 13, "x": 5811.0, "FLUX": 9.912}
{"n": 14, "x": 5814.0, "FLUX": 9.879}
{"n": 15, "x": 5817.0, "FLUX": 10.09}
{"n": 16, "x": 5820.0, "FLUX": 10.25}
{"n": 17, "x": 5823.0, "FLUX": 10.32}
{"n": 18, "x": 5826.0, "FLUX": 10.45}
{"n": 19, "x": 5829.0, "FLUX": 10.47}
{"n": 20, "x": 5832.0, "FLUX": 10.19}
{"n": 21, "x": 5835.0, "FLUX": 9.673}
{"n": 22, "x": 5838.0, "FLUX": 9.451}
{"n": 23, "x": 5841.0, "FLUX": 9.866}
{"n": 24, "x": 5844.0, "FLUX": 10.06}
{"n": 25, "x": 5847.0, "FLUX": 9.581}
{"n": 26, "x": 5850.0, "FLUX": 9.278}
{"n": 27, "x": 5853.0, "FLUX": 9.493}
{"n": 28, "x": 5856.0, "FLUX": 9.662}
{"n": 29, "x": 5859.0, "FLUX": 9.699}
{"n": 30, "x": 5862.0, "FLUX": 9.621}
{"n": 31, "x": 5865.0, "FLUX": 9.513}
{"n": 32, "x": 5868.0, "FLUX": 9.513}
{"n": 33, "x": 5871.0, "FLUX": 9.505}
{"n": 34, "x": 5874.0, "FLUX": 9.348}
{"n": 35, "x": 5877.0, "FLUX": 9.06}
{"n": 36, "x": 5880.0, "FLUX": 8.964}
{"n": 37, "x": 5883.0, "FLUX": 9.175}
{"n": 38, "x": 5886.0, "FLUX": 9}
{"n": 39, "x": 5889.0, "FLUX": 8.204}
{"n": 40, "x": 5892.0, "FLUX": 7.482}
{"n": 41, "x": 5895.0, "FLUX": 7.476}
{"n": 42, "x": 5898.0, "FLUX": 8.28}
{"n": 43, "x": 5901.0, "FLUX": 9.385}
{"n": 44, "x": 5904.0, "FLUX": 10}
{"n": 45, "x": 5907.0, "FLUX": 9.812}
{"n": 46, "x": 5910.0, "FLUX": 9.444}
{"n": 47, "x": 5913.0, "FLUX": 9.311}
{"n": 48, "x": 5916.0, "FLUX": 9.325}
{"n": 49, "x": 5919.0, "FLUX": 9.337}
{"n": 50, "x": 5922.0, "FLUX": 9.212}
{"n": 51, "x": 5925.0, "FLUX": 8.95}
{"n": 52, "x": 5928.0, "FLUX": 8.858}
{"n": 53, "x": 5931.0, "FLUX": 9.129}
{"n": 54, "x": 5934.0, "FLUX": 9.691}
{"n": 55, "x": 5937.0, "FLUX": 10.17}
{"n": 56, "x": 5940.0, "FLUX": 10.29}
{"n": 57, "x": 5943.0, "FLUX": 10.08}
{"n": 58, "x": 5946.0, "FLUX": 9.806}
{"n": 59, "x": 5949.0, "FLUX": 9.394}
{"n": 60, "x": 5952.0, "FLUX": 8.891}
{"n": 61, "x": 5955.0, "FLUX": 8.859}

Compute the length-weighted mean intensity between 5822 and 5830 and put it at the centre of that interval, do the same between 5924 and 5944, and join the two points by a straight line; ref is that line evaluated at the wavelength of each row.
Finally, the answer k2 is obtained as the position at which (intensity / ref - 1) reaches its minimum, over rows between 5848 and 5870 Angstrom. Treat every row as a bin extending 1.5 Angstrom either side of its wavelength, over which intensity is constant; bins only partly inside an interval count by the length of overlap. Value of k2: 5850.0 Angstrom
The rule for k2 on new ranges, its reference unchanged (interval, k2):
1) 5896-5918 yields 5898.0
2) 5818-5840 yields 5838.0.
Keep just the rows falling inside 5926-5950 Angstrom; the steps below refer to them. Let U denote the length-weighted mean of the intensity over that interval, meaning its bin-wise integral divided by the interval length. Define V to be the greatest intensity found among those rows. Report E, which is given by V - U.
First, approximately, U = 9.7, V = 10.29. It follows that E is 0.62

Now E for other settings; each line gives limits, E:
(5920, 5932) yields 0.17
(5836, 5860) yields 0.42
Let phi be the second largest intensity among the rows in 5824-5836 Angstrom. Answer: 10.45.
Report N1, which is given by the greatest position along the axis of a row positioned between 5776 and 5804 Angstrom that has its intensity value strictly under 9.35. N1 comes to 5787.0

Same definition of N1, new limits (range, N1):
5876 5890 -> 5889.0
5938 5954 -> 5952.0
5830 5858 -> 5850.0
